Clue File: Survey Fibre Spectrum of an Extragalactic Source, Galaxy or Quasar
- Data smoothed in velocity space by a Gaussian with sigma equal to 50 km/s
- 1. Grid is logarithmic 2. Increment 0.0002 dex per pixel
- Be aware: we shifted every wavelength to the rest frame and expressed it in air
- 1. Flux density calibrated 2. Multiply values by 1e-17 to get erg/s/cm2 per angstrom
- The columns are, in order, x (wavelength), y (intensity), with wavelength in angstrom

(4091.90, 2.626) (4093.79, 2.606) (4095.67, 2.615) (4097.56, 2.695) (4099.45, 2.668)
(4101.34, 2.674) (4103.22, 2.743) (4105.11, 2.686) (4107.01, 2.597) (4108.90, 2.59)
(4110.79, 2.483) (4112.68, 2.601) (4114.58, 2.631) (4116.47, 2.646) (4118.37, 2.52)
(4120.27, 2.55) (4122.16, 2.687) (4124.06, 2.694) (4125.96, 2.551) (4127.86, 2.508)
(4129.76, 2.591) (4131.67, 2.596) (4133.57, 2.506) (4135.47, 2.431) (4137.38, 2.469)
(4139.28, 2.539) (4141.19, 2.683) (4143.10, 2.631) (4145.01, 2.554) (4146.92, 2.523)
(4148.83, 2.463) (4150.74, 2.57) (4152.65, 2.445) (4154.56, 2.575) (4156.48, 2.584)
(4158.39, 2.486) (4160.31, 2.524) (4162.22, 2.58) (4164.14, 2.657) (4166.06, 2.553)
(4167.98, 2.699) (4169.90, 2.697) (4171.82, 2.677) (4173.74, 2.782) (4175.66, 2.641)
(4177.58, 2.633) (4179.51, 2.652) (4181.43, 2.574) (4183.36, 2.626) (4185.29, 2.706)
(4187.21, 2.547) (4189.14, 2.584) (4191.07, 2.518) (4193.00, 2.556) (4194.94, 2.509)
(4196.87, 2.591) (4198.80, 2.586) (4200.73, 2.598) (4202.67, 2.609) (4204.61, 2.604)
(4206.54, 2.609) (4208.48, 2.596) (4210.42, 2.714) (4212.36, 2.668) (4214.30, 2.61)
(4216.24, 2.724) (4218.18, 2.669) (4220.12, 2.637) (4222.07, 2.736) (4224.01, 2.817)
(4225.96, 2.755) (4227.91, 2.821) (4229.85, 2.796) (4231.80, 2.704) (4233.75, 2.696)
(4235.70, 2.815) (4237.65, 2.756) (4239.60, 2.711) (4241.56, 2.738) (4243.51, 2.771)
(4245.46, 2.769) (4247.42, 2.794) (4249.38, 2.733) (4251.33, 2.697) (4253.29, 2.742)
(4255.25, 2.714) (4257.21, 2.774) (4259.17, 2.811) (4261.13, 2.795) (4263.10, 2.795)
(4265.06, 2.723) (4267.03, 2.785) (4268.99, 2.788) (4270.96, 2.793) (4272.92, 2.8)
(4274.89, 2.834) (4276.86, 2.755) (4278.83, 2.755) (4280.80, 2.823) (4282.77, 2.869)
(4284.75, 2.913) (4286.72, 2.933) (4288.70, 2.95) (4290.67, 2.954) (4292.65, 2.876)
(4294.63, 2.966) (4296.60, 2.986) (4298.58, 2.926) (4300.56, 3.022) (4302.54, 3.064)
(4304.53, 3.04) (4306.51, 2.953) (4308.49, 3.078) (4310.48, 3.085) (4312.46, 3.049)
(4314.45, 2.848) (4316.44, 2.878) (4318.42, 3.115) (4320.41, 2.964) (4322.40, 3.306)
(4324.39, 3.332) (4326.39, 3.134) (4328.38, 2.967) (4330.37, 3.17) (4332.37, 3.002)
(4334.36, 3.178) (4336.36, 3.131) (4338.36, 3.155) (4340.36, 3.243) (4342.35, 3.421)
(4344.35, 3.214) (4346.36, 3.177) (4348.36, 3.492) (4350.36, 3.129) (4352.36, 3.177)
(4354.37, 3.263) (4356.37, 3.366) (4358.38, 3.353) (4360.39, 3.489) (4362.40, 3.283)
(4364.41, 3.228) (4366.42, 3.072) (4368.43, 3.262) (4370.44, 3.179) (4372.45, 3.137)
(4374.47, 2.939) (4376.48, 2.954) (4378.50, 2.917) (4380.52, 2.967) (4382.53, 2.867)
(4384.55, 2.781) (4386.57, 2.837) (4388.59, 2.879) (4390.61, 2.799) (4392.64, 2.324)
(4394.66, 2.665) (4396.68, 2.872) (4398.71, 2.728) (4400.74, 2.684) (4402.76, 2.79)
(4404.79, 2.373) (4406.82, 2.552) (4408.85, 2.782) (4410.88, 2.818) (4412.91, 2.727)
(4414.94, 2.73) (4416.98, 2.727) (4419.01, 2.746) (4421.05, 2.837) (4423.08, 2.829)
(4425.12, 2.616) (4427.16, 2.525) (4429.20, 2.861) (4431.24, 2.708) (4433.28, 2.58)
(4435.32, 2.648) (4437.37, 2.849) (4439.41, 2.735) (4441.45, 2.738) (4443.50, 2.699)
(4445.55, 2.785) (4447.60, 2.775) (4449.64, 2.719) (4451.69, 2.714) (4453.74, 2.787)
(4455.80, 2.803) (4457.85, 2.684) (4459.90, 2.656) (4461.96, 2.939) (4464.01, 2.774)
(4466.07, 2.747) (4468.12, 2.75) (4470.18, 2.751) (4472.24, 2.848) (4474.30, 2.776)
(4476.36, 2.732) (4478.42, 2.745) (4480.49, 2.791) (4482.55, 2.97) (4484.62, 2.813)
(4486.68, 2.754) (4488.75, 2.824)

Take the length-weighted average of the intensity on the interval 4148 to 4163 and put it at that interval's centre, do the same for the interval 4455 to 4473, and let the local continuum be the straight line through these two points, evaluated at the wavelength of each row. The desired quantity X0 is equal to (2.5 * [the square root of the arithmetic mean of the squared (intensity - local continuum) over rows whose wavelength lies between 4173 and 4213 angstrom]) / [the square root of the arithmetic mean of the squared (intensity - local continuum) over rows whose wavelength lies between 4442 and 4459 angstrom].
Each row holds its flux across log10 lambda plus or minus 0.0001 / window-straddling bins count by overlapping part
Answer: 4.6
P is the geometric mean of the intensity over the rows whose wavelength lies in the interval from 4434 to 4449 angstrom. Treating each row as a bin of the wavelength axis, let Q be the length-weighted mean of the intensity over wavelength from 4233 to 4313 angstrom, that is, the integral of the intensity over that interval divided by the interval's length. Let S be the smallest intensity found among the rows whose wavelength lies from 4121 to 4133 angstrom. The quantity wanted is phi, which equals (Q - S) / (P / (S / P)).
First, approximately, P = 2.75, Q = 2.85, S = 2.508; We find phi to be 0.11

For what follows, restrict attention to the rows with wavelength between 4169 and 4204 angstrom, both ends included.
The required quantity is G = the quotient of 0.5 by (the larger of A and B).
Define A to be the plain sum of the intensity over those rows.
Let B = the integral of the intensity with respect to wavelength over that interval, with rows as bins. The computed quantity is 0.0055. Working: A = 47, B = 92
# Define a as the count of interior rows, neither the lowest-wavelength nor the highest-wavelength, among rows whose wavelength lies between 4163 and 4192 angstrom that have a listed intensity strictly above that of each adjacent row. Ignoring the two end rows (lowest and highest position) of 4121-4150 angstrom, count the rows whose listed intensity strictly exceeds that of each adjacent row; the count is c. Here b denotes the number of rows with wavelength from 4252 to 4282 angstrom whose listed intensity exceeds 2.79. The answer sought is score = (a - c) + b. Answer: 9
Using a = 5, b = 7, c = 3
